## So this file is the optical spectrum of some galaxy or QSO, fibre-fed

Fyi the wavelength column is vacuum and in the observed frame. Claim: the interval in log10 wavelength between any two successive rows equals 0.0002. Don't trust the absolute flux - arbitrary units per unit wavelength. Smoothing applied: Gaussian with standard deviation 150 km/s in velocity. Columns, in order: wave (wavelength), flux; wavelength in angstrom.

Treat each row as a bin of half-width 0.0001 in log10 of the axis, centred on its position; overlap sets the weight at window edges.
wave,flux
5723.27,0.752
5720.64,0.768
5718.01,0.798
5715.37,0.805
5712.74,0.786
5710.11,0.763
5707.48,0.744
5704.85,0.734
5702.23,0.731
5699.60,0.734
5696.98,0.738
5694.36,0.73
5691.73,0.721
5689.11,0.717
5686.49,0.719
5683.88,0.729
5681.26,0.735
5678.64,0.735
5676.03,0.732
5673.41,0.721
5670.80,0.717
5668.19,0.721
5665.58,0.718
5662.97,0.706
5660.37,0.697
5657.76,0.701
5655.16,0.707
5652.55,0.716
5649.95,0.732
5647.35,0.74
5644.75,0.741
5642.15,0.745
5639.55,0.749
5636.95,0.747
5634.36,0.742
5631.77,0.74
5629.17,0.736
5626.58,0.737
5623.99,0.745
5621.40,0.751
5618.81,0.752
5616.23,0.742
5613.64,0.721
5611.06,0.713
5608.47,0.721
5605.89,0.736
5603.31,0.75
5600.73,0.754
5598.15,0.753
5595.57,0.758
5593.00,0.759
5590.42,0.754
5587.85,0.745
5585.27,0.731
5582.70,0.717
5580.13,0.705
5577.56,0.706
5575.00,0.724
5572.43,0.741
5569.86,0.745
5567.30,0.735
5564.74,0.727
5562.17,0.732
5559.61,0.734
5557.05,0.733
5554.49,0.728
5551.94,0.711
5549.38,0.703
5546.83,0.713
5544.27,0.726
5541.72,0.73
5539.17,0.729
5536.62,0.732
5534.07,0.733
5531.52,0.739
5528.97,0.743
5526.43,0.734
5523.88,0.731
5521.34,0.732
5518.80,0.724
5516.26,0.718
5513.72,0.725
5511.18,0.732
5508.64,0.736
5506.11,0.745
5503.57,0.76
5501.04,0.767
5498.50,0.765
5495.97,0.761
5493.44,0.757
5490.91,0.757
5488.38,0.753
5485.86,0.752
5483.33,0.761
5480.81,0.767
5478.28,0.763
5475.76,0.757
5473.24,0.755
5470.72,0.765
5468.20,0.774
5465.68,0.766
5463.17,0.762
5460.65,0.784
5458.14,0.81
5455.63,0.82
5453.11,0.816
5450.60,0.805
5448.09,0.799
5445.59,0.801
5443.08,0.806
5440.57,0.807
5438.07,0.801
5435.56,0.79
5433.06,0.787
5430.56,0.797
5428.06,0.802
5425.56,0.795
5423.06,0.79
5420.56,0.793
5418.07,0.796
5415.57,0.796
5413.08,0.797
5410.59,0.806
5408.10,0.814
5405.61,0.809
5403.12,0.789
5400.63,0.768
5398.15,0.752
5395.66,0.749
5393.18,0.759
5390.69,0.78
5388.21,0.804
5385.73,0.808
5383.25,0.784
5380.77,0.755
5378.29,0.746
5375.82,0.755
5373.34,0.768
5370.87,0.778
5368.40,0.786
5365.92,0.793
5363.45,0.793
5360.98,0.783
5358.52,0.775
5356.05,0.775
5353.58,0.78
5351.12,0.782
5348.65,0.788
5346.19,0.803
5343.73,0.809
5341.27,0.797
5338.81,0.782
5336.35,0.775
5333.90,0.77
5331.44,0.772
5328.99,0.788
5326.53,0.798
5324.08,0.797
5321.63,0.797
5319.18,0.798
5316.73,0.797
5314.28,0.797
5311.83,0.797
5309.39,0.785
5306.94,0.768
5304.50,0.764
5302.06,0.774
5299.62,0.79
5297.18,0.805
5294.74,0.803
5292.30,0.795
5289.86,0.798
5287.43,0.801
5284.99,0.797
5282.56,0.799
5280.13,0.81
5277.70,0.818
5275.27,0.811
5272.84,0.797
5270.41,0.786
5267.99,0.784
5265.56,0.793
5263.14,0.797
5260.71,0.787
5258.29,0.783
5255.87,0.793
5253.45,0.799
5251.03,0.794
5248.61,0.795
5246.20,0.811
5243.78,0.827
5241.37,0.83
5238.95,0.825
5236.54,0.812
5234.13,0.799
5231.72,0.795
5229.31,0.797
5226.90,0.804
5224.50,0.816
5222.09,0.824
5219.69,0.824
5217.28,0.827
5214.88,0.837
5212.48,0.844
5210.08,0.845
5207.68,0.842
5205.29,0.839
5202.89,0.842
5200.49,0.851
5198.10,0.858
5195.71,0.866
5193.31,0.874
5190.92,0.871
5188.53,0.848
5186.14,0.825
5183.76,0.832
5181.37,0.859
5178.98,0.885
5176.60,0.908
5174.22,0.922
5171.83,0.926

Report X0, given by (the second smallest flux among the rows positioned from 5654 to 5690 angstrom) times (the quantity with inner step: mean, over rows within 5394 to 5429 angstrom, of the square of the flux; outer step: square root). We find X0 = 0.554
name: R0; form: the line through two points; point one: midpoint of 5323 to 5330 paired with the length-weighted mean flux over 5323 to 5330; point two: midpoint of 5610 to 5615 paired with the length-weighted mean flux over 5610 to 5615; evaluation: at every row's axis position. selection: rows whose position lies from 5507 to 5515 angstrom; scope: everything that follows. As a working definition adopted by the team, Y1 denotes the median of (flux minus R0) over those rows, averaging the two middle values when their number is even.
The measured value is -0.01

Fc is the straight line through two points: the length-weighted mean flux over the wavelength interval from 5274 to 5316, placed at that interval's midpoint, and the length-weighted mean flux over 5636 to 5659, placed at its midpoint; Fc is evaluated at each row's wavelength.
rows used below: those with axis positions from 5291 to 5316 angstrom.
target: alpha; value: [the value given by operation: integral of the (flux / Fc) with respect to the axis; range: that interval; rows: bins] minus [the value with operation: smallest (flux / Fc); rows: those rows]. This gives 24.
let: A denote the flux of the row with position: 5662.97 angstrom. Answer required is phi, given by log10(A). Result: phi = -0.151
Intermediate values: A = 0.706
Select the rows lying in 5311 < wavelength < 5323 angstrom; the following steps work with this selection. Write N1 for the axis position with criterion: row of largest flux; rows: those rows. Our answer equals 5319.18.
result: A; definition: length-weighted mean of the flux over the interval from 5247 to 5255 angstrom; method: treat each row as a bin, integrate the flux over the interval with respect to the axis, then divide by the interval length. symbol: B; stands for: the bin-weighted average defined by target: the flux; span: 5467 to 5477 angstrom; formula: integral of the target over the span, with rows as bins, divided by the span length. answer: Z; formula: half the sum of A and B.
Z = 0.780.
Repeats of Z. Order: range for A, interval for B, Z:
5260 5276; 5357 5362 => 0.786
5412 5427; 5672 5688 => 0.761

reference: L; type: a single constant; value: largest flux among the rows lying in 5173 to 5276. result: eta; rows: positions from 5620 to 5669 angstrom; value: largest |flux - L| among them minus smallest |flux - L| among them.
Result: 0.054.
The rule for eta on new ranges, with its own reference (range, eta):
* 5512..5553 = 0.040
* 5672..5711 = 0.046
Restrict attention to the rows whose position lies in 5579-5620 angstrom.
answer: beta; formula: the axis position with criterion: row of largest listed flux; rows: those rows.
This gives 5593.00 angstrom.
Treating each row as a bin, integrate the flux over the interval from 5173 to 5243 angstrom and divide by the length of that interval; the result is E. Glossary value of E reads 0.841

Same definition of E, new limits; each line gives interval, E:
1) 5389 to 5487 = 0.786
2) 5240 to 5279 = 0.800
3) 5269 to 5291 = 0.802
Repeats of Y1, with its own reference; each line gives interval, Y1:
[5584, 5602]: 0.03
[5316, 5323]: 0.00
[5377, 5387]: -0.01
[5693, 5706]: 0.04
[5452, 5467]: 0.04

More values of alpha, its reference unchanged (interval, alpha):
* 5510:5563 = 50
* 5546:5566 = 18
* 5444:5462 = 18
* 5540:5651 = 109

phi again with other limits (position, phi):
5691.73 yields -0.142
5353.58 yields -0.108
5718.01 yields -0.098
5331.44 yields -0.112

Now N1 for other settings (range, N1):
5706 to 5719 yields 5715.37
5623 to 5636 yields 5623.99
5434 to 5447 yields 5440.57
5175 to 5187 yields 5176.60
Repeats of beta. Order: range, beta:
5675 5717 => 5715.37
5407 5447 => 5408.10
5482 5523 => 5501.04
